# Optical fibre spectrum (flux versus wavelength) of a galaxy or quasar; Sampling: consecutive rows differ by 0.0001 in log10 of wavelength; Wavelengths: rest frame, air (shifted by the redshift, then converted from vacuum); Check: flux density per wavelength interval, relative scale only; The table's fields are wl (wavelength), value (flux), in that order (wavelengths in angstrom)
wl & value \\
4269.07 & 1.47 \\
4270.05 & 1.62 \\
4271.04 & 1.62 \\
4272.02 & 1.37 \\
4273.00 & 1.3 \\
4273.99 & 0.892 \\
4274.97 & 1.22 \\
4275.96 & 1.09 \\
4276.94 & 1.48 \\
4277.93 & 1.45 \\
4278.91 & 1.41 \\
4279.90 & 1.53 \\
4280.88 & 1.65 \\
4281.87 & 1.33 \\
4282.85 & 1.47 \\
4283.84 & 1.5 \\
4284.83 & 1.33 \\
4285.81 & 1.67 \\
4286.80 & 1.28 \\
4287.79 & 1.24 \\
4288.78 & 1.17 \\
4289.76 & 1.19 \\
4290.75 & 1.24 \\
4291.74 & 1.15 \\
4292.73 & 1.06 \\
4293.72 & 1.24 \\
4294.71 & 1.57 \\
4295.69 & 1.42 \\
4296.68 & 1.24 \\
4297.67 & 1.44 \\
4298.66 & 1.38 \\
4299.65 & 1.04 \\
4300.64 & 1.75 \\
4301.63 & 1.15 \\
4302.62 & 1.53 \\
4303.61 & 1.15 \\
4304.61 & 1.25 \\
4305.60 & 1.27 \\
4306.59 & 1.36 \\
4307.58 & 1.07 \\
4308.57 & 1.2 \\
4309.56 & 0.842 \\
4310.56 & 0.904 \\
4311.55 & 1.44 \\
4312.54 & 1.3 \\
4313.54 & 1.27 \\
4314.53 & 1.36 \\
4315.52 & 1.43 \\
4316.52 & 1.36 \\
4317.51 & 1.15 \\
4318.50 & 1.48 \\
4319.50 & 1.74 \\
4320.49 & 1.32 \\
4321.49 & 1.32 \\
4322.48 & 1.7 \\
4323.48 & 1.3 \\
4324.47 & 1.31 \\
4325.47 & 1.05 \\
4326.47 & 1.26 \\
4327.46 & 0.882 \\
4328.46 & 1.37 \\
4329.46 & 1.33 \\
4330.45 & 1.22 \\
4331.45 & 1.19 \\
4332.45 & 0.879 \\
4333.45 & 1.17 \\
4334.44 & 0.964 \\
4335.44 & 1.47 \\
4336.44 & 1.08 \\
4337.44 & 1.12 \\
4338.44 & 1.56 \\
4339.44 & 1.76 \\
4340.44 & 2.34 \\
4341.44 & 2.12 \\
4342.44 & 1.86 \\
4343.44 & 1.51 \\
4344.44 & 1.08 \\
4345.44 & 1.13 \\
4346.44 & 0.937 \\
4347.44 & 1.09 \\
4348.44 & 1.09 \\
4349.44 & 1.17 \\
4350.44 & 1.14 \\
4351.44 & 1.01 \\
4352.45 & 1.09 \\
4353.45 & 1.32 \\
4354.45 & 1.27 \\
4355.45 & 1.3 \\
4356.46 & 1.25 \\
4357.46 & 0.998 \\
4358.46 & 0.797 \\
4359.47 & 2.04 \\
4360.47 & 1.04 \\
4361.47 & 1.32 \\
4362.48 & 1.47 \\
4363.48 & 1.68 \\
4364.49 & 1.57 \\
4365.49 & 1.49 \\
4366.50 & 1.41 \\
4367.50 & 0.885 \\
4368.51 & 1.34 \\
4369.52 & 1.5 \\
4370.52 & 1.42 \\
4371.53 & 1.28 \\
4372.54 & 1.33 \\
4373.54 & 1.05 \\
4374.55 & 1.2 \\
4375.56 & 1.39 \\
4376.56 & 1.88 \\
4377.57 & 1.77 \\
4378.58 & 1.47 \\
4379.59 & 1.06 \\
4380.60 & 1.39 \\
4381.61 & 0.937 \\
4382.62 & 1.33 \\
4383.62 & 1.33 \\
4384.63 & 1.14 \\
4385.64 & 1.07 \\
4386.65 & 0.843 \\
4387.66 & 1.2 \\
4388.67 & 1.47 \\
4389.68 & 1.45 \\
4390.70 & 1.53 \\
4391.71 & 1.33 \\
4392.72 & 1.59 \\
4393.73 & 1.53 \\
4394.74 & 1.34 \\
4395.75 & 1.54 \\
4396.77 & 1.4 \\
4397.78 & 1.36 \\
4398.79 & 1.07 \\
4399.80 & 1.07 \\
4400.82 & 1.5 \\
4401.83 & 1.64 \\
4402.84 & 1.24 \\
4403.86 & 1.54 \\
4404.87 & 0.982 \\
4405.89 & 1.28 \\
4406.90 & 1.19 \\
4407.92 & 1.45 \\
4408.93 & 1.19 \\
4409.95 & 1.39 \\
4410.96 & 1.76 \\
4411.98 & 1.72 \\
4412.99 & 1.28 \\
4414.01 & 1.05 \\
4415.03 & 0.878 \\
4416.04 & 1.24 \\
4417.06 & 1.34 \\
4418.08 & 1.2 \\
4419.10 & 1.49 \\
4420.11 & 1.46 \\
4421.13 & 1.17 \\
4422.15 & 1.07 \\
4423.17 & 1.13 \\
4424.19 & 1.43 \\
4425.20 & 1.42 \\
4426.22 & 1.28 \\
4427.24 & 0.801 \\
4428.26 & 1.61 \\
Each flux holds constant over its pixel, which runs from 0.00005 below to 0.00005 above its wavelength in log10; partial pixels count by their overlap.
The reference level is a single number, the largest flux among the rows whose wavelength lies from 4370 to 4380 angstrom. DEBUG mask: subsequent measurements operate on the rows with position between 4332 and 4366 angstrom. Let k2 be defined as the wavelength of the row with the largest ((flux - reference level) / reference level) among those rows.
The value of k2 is 4340.44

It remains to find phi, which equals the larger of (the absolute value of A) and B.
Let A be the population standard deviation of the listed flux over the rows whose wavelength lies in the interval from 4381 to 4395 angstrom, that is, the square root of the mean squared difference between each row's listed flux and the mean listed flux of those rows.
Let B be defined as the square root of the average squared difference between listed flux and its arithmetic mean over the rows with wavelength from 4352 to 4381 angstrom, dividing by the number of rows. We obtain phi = 0.28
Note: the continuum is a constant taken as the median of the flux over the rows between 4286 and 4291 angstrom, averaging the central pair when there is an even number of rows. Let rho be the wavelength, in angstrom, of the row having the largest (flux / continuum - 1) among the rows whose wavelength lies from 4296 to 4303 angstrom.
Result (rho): 4300.64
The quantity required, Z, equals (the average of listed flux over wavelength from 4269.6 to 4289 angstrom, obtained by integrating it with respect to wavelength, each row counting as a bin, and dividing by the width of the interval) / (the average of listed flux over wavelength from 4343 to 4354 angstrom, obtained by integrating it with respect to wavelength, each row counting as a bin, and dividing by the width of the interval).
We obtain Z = 1.21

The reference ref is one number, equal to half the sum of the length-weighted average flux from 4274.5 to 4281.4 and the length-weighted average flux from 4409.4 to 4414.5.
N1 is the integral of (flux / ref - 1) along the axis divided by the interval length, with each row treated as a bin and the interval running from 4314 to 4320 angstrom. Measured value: 0.00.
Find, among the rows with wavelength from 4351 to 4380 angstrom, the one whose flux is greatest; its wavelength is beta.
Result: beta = 4359.47 angstrom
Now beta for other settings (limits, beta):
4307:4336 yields 4319.50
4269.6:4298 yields 4285.81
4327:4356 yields 4340.44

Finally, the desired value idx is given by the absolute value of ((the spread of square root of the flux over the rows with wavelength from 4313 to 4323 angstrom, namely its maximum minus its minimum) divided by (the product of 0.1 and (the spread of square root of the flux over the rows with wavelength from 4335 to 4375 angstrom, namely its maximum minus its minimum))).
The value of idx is 3.9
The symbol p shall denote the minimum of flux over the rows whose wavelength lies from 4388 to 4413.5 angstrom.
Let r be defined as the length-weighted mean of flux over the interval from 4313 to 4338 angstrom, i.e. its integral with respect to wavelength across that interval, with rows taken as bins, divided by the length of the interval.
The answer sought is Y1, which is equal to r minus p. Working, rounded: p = 0.982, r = 1.27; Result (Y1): 0.29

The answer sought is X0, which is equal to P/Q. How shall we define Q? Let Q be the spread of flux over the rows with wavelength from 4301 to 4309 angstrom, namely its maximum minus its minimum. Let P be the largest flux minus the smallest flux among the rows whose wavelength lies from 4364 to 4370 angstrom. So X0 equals 1.5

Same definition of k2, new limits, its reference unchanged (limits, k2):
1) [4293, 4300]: 4294.71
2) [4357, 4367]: 4359.47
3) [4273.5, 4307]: 4300.64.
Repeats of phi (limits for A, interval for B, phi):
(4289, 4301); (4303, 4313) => 0.20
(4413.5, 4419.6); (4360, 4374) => 0.21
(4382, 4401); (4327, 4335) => 0.20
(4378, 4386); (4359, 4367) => 0.27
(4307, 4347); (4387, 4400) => 0.32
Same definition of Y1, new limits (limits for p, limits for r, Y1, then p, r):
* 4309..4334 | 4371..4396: 0.49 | 0.842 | 1.34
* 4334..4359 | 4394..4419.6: 0.53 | 0.797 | 1.33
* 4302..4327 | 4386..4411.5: 0.51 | 0.842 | 1.35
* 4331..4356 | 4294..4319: 0.41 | 0.879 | 1.29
